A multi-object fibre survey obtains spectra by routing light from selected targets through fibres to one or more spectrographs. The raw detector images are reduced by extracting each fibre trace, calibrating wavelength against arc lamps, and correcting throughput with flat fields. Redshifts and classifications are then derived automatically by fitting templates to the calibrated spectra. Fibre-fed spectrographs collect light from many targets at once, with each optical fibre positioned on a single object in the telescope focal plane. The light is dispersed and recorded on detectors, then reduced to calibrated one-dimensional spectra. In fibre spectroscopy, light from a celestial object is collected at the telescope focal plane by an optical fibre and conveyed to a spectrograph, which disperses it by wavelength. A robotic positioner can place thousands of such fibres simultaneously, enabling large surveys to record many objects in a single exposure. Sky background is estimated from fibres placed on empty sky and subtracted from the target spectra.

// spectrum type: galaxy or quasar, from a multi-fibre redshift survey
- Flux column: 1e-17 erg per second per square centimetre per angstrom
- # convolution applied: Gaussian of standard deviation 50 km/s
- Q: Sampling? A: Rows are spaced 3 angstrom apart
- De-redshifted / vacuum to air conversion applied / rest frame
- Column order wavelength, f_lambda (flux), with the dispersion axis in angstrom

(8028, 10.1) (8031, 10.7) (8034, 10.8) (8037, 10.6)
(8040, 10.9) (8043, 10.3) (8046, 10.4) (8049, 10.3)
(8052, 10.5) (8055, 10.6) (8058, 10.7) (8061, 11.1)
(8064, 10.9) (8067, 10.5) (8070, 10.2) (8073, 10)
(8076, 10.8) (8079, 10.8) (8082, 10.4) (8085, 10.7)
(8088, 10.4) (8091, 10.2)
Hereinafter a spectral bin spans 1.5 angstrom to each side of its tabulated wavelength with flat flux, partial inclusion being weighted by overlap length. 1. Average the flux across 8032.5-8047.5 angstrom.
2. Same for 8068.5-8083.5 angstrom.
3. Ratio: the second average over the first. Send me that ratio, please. 0.985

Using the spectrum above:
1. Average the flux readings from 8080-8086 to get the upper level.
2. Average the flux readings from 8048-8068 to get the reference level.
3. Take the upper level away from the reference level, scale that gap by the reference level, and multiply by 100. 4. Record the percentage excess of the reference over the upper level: 1.0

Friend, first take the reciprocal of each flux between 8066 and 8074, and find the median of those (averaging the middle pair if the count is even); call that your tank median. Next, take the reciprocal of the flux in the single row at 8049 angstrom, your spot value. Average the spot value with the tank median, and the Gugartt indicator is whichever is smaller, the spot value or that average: 0.0971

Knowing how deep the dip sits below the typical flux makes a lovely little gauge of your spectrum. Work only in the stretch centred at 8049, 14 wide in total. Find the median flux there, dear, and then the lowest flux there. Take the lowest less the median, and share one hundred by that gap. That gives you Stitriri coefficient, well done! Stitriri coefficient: -1000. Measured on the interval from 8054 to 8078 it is -154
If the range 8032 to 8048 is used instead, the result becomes -333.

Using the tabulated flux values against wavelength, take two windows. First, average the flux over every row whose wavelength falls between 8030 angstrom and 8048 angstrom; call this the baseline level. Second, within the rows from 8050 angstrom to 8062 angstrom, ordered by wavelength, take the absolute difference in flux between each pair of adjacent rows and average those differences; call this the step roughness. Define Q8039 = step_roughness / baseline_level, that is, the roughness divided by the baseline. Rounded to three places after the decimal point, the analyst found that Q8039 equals 0.019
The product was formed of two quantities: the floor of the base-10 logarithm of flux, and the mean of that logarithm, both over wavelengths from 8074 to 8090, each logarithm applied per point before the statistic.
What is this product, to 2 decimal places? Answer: 1.04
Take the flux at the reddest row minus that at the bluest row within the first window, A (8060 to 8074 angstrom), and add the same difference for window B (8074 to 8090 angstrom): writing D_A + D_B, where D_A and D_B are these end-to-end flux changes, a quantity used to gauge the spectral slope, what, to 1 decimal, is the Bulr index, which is -1.5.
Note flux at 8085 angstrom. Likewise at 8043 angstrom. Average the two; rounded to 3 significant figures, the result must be 10.5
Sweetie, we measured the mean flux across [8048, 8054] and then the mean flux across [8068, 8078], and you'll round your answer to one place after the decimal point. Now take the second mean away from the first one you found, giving 0.1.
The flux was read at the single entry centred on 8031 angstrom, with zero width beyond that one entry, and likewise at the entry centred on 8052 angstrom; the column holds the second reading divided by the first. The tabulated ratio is 0.98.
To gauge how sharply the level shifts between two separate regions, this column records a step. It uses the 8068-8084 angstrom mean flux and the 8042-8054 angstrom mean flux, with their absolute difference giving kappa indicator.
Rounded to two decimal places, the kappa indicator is 0.06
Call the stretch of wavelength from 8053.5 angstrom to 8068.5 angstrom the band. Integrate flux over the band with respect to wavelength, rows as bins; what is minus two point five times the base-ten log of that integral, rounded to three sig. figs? -5.52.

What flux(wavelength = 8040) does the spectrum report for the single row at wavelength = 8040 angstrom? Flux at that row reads 10.9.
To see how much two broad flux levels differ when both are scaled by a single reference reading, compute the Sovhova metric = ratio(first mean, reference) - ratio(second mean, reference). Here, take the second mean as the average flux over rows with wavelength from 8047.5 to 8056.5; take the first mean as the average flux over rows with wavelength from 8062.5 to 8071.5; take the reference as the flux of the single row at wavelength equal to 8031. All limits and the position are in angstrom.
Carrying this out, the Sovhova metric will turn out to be 0.006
